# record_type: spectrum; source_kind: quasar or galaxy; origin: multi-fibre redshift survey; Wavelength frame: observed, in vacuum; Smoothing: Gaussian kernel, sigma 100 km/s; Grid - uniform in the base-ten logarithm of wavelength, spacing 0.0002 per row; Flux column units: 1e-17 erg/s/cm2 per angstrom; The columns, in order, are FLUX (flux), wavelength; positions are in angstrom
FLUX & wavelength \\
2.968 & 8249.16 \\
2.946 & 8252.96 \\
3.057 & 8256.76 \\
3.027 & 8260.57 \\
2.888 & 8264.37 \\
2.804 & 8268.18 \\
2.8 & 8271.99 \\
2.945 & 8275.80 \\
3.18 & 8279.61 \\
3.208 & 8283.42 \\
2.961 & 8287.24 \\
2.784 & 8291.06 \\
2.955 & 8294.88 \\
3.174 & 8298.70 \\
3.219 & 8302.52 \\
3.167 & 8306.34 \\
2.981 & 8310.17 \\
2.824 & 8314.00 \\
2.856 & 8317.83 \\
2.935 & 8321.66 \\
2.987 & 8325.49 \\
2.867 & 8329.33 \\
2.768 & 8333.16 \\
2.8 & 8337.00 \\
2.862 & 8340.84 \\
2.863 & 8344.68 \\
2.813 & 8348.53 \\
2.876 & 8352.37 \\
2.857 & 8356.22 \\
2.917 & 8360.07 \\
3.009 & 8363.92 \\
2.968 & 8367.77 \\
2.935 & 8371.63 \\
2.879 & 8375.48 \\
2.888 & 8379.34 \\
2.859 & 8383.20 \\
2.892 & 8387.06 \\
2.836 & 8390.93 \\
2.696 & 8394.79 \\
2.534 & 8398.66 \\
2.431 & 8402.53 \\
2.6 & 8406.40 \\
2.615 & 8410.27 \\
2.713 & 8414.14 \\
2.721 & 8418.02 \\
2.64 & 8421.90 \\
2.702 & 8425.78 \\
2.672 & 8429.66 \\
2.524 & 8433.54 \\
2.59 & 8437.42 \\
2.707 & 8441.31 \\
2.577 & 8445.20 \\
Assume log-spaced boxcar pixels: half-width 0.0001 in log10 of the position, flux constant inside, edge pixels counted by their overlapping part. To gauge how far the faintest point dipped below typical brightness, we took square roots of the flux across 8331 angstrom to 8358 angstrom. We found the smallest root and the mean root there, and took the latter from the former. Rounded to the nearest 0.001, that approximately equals -0.020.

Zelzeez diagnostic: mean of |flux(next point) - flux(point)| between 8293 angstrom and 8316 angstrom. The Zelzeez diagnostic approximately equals 0.132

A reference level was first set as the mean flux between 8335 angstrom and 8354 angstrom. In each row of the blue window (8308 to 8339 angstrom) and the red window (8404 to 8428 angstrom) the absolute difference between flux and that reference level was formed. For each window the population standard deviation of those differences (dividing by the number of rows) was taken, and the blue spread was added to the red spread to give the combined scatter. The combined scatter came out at 0.098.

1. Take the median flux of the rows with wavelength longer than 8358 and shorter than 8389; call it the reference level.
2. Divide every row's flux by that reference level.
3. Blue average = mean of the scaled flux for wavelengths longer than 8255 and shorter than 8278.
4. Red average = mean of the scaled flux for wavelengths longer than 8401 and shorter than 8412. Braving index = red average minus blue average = -0.13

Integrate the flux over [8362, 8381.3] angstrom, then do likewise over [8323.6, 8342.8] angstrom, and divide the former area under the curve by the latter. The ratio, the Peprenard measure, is 1.03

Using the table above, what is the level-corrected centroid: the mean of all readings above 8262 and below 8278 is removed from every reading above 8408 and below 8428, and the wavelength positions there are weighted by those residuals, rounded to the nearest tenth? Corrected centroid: 8417.6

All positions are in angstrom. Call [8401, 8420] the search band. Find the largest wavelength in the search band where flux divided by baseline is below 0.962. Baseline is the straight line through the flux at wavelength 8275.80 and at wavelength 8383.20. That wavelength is 8418.02 angstrom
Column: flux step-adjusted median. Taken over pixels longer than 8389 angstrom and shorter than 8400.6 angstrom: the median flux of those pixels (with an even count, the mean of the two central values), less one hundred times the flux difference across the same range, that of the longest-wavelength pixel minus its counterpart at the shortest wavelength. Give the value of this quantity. 33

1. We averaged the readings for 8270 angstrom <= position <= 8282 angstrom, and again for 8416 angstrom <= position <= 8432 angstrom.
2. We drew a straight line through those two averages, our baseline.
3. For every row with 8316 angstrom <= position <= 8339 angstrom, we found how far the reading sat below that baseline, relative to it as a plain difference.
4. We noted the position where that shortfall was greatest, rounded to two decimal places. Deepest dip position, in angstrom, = 8333.16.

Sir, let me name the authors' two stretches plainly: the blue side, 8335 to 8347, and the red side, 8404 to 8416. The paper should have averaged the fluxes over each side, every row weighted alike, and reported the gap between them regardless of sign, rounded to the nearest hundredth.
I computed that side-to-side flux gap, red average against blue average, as 0.20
